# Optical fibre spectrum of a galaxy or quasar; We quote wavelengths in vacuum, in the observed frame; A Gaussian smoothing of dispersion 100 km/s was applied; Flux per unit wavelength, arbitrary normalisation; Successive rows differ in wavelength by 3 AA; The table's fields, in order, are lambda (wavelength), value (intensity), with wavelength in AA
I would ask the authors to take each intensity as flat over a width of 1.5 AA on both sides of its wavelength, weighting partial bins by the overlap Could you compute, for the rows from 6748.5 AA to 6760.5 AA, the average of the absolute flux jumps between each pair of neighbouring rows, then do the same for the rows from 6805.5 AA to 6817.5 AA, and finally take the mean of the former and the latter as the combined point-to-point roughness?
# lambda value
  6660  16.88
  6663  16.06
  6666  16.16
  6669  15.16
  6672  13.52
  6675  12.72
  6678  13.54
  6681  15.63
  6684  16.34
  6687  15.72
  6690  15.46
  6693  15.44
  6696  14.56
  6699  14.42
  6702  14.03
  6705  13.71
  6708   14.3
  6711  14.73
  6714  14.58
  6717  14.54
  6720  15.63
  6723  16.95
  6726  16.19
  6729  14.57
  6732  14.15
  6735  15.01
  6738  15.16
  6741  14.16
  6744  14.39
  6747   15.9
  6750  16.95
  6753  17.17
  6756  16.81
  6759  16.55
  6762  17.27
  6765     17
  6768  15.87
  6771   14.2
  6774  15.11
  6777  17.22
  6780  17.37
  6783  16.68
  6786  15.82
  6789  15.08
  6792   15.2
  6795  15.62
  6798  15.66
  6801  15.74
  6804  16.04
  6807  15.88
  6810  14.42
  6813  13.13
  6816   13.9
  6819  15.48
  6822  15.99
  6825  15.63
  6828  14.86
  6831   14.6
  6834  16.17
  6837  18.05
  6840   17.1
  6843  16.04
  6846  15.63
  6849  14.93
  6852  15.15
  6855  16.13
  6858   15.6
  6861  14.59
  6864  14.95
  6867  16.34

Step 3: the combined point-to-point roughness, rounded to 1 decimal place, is 0.7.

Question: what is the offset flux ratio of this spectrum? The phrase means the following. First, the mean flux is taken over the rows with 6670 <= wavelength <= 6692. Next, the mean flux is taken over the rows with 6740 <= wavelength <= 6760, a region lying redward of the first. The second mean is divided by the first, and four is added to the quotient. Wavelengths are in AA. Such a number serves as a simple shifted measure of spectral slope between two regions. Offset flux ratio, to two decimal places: 5.09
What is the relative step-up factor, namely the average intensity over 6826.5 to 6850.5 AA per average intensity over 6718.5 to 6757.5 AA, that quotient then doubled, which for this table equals 2.04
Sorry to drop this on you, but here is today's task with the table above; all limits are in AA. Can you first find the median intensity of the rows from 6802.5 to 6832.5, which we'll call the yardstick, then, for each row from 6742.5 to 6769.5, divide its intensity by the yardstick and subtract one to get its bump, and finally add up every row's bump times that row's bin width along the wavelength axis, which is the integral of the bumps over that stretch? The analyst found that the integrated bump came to 2.3 AA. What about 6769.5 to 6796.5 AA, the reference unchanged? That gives 1.1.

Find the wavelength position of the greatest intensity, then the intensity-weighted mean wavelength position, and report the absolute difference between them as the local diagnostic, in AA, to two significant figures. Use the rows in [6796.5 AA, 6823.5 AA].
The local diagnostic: 5.9 AA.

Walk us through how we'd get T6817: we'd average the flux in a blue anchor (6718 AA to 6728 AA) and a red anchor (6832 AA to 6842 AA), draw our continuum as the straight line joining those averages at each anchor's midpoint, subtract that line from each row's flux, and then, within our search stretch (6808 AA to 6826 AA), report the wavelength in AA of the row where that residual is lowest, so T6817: 6813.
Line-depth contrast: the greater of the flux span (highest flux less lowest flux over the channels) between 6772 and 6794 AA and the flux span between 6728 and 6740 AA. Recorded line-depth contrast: 2.3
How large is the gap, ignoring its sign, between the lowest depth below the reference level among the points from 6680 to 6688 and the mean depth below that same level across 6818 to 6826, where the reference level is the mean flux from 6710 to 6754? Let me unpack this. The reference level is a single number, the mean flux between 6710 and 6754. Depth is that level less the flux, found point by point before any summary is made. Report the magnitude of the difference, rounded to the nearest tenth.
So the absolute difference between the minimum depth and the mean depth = 0.6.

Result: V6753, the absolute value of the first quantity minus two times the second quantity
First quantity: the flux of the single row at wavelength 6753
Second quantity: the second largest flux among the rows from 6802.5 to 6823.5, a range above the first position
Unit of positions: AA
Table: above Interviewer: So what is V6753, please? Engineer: 14.8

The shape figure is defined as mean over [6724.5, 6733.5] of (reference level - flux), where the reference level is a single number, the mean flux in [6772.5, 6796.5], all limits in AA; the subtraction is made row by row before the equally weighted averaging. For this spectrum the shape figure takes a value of 1.0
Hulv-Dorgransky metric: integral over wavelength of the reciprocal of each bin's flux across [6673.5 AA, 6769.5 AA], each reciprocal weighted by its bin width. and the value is 6.3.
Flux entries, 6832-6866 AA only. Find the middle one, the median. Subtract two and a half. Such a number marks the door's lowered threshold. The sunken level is 13.1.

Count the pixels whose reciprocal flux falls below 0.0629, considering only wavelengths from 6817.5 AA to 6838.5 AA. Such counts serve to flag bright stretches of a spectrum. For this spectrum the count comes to 3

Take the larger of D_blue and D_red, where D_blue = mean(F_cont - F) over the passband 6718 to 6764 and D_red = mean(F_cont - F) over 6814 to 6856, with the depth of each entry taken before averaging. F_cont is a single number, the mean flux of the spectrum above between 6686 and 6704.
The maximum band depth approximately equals -0.8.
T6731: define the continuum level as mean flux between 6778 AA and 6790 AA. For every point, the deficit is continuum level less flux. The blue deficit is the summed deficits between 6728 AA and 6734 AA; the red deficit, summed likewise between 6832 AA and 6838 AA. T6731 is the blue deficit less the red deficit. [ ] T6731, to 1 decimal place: 5.5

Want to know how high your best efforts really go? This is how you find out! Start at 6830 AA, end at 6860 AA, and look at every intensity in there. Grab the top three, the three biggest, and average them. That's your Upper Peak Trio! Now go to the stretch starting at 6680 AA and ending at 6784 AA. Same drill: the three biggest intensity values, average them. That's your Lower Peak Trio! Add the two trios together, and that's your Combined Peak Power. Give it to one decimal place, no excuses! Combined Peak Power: 34.4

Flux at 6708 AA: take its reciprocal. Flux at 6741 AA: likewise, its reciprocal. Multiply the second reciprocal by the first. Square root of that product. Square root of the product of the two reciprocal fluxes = 0.0703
